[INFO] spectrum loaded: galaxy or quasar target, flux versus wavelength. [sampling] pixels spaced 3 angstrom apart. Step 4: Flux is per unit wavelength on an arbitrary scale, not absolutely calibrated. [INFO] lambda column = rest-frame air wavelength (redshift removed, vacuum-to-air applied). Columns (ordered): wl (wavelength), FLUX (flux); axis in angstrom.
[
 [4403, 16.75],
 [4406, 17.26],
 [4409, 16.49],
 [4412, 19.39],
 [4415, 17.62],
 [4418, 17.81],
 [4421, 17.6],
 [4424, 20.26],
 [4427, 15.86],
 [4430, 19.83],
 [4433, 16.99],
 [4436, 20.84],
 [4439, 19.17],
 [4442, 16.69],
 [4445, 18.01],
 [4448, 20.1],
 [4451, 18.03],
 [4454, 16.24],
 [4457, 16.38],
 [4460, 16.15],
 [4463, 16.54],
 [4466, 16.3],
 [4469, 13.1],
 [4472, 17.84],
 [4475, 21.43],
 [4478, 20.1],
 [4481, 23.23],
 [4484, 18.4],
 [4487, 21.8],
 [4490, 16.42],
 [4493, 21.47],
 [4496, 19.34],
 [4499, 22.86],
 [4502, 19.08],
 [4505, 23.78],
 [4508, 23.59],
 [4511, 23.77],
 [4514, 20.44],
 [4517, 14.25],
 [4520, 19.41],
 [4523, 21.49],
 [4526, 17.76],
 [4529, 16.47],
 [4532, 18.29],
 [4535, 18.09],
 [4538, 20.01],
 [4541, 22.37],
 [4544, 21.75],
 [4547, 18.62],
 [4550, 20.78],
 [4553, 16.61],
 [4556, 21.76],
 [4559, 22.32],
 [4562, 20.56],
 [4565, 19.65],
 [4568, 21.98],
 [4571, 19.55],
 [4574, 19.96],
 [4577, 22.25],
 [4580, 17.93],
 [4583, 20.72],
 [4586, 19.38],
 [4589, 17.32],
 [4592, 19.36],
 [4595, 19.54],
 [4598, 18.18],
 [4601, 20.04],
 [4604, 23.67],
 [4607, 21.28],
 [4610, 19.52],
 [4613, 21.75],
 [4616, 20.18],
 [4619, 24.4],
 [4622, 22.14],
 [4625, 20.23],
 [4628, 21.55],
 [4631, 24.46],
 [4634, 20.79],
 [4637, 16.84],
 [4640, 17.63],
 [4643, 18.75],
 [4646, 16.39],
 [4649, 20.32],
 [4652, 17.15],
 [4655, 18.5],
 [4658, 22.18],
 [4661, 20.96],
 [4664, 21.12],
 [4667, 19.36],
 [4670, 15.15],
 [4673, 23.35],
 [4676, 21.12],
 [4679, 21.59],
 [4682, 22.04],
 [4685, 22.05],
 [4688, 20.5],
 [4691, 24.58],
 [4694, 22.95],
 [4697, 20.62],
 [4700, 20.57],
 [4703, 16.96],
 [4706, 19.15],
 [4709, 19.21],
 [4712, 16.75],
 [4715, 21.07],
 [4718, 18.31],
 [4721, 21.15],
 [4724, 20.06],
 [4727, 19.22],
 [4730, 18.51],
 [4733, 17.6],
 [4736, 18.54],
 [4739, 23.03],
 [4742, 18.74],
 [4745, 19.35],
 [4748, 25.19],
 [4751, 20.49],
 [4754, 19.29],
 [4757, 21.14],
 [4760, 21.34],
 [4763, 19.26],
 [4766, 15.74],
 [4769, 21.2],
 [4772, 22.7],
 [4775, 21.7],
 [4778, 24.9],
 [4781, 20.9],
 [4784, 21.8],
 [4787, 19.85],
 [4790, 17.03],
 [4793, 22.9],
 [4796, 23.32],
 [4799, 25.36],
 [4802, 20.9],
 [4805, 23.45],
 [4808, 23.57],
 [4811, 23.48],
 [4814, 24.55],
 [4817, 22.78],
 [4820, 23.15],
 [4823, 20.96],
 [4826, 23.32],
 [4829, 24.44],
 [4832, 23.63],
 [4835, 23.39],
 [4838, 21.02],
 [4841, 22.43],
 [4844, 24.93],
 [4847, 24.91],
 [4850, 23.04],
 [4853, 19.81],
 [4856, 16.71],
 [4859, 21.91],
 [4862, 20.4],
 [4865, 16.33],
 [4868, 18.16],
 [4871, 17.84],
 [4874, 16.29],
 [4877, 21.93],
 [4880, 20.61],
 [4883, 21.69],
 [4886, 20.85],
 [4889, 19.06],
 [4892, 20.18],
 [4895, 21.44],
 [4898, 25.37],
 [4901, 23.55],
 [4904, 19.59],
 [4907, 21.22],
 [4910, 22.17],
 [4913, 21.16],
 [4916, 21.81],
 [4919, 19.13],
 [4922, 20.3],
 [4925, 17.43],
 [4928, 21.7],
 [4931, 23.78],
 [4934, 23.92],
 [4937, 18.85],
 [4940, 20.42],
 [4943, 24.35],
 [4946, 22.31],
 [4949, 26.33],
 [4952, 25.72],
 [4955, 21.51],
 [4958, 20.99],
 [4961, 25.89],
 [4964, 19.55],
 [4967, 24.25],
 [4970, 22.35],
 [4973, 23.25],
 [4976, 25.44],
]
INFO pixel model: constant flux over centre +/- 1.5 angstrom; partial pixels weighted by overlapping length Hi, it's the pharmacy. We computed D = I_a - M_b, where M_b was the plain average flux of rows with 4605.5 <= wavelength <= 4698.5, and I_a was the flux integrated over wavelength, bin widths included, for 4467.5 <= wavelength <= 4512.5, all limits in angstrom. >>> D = 898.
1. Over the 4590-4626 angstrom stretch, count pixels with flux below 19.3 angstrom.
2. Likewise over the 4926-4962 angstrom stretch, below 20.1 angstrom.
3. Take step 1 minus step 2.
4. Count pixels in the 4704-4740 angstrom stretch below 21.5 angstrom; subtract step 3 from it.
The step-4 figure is 11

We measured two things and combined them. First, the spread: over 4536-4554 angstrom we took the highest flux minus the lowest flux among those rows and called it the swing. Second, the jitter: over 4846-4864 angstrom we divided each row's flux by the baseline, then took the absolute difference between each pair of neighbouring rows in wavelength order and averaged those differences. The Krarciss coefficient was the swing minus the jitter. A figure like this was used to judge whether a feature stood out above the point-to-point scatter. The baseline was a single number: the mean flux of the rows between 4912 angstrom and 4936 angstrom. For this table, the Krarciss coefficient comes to 5.6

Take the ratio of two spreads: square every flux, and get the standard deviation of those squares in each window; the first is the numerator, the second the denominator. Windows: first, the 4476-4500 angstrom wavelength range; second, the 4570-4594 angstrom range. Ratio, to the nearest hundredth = 1.54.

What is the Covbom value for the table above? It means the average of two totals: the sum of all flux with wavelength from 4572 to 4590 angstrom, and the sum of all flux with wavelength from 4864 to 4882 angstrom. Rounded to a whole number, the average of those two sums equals 114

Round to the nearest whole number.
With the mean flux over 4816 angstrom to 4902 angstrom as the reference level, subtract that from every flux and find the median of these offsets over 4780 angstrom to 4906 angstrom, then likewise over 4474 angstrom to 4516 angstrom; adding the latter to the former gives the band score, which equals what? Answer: 1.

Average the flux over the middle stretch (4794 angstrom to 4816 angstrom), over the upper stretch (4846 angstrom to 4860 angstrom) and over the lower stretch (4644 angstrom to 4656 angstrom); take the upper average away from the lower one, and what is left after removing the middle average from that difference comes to -27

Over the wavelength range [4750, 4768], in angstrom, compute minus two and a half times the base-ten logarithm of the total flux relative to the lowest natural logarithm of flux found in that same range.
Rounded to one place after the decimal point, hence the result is -4.1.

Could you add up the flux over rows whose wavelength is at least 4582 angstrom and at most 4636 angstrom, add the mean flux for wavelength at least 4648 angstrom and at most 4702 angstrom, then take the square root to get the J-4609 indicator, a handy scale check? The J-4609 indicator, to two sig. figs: 20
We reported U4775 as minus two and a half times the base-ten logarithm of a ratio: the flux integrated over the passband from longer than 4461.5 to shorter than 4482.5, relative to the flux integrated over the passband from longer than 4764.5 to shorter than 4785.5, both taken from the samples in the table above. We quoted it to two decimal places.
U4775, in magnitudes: 0.16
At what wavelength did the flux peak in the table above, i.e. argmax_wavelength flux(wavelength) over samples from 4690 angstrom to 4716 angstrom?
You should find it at 4691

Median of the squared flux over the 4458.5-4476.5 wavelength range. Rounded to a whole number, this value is 270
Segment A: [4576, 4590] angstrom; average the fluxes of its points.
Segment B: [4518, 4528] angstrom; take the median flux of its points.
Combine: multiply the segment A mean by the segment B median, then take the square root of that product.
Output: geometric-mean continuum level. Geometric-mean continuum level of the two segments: 19.5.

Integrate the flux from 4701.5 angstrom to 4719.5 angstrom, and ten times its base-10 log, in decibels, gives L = 25.2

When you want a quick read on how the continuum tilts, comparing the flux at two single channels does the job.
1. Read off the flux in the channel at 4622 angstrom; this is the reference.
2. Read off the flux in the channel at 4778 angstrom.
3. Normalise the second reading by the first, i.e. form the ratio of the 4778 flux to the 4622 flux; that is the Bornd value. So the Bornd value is 1.12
